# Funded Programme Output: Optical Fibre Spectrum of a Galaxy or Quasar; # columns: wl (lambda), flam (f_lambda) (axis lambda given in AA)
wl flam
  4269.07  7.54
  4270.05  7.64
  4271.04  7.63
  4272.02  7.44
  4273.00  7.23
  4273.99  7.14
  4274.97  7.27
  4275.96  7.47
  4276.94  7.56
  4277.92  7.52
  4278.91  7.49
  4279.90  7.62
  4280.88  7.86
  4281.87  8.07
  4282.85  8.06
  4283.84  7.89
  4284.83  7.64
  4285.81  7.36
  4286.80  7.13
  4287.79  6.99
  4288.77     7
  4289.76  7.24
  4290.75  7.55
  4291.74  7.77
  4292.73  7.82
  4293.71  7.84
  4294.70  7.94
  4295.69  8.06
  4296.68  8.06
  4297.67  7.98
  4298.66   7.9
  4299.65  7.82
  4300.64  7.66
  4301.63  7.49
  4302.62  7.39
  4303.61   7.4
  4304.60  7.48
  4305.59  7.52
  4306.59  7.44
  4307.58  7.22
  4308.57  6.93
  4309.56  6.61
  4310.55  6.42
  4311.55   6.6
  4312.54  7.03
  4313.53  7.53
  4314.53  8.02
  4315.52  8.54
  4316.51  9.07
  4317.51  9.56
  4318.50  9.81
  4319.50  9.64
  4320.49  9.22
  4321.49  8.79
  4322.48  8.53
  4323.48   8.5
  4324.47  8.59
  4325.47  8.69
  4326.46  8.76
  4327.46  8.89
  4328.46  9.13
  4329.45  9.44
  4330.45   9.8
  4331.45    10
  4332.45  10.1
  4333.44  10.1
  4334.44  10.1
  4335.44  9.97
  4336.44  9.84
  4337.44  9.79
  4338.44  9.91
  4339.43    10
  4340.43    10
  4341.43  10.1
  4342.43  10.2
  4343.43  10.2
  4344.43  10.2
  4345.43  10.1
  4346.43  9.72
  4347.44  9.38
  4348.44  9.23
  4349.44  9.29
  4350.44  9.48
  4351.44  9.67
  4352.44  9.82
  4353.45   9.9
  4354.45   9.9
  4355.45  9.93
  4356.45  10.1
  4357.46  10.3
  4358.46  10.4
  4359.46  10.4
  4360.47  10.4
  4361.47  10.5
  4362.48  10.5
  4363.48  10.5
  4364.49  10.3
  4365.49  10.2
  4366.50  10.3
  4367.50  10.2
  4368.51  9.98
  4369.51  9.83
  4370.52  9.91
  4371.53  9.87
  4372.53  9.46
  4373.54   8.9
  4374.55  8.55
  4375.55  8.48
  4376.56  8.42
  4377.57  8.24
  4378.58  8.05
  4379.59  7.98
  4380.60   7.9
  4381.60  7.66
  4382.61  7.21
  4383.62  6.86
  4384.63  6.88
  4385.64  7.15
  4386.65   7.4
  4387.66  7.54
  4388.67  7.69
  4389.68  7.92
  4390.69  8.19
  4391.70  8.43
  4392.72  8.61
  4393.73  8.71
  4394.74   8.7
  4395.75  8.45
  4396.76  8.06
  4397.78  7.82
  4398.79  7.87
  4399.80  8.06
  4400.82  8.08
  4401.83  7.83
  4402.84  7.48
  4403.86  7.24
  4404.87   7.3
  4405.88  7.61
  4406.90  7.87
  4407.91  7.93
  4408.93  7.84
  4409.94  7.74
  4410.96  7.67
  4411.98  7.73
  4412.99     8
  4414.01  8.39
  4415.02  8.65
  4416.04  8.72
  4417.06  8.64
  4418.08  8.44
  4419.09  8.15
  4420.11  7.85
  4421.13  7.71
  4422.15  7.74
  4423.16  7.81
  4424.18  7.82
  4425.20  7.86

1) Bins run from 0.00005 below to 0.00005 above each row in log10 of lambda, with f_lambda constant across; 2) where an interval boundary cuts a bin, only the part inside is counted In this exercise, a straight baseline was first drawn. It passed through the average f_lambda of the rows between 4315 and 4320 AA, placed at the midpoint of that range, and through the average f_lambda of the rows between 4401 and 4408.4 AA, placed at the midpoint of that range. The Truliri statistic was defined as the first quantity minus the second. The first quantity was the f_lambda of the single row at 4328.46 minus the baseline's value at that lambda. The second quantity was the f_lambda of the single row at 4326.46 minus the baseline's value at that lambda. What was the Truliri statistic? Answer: 0.4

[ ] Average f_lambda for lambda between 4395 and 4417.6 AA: 8.0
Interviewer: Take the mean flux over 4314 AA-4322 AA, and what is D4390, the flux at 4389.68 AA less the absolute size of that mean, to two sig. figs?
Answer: -1.2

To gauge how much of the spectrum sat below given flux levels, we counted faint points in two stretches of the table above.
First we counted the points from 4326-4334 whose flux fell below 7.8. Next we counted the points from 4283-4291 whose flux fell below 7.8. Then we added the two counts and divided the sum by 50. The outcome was 0.14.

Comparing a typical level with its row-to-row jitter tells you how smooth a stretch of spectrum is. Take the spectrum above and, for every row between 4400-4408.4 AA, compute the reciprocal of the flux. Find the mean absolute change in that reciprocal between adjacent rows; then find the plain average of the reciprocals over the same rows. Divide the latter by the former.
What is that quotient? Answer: 35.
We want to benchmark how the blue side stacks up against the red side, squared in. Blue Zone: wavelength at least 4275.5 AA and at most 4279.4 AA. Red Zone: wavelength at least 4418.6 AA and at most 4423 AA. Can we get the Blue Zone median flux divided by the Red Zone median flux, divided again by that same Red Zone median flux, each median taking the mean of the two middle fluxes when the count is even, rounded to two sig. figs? 0.12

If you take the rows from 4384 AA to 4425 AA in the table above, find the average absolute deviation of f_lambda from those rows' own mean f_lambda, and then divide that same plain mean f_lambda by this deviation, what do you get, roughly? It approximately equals 22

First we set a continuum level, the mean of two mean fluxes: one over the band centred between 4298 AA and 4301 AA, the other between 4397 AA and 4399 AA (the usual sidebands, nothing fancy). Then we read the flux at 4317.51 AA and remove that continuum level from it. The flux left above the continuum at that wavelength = 1.7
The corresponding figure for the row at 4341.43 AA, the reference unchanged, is 2.3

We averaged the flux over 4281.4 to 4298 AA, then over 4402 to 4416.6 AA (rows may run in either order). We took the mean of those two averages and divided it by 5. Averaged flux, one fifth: 1.55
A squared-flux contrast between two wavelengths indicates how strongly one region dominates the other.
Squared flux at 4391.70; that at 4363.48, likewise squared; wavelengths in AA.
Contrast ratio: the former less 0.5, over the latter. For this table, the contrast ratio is 0.6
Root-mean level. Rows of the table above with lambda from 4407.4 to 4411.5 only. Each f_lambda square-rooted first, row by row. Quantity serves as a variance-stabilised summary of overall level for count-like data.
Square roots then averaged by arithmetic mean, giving 2.79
